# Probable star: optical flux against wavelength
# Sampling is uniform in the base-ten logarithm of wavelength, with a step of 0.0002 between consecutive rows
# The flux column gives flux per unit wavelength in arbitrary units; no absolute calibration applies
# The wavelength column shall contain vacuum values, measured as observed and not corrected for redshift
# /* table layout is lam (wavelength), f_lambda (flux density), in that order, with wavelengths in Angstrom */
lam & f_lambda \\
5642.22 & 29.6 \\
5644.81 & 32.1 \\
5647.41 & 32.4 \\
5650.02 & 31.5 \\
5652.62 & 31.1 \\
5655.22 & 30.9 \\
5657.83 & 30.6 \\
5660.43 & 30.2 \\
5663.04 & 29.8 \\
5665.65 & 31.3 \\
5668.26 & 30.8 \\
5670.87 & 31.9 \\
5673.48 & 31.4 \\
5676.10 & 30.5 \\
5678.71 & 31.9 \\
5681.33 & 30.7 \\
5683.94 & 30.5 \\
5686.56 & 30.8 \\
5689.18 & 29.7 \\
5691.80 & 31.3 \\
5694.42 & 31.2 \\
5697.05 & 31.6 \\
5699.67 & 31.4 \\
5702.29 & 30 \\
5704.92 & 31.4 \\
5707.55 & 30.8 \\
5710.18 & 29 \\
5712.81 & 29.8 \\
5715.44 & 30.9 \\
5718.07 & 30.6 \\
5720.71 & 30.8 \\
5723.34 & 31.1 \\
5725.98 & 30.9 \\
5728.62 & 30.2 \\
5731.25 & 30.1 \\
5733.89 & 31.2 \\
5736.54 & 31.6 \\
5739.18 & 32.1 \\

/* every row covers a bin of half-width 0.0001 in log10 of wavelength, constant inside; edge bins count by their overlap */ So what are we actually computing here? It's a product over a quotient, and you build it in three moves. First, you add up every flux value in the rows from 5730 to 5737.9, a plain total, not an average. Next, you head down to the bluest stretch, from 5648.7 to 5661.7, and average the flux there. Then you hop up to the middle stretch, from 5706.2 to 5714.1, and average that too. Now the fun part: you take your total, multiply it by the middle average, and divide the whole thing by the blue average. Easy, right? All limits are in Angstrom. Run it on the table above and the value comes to 90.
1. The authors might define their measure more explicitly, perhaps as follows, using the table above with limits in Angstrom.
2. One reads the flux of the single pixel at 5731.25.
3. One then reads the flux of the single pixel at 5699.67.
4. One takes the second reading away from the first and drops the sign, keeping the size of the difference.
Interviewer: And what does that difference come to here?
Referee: 1.3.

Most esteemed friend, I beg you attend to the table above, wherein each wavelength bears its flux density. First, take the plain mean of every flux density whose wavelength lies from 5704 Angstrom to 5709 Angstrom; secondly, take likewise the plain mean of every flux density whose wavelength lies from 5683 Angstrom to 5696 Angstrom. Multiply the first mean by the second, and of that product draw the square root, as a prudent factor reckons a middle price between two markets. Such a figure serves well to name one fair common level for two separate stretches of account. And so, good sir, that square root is 30.9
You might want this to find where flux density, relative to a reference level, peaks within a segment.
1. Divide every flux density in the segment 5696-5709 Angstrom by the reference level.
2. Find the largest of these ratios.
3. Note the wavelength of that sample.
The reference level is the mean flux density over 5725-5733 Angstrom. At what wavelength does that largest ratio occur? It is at 5697.05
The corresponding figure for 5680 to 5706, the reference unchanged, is 5697.05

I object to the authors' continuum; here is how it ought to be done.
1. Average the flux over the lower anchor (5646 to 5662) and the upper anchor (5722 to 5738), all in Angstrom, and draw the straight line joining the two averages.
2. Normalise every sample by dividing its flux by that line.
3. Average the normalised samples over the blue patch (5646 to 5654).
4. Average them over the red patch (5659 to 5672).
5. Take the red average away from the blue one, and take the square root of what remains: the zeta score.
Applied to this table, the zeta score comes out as 0.16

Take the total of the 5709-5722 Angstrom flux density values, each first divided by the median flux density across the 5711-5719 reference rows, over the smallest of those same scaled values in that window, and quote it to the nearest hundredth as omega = 5.21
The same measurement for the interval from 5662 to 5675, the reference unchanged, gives 5.21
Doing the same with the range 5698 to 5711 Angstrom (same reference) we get 5.26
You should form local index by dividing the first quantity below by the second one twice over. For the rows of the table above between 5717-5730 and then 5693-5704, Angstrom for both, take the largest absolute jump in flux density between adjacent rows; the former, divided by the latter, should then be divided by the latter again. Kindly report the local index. 0.36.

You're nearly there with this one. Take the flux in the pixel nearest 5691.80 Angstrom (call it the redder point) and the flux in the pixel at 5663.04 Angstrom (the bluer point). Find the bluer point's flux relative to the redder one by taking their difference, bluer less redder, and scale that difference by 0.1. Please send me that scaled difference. -0.15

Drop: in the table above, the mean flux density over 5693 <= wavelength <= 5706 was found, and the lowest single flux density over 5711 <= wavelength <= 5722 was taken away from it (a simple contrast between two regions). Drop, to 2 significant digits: 1.3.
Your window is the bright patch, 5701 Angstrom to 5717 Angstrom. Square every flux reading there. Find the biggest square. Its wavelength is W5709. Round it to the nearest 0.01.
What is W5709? 5704.92 Angstrom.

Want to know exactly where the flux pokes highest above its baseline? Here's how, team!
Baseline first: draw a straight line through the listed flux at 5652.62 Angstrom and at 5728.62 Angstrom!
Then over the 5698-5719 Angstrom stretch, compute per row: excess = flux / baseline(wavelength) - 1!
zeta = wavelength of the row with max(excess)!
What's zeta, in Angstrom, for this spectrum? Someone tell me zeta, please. 5704.92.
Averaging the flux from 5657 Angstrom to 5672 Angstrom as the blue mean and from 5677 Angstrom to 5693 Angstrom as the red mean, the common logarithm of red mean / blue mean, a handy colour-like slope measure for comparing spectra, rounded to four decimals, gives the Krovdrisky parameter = 0.0007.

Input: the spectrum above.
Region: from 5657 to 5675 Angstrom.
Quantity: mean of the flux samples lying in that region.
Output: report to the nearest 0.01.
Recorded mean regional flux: 30.86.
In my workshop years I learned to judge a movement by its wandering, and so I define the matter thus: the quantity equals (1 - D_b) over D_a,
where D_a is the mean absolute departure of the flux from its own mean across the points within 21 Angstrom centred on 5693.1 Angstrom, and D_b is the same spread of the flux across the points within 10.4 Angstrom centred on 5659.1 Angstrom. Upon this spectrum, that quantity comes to 1.1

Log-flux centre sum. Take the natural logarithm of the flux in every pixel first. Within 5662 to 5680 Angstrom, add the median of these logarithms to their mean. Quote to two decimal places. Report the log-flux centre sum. 6.88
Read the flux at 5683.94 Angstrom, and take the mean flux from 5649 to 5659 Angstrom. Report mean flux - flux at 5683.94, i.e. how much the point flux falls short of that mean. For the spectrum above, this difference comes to 0.52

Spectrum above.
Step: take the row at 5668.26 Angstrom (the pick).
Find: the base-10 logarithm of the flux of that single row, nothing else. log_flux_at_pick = 1.49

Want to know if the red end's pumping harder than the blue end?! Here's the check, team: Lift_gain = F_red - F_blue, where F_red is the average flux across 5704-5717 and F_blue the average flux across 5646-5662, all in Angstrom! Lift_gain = -0.74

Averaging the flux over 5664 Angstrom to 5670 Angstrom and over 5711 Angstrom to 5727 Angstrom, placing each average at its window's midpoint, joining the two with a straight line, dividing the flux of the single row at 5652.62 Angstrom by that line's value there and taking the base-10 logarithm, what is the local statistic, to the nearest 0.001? -0.001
